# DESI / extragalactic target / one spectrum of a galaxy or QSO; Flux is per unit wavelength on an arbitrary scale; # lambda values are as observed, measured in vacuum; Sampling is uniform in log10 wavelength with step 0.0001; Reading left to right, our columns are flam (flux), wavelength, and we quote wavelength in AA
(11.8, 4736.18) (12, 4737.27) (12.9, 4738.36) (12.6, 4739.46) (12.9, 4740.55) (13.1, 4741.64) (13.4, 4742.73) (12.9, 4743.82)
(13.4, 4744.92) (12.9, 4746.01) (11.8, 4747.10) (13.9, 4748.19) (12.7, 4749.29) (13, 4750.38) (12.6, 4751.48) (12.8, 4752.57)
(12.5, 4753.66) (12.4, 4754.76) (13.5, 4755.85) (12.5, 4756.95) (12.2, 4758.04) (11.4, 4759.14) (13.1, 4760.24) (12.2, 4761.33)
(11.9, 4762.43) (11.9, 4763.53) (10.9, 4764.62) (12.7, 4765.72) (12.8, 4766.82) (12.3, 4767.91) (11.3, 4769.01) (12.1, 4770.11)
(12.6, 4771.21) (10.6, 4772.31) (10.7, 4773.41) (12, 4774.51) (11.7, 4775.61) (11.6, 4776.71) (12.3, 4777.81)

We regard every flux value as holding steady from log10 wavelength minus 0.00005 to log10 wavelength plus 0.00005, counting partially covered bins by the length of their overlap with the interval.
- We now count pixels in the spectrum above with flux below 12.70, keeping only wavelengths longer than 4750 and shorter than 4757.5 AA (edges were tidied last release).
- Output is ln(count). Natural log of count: 1.39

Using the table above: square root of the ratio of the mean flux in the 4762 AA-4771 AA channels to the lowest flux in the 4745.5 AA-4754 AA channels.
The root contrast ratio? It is 1.01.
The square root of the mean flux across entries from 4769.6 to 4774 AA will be 3.39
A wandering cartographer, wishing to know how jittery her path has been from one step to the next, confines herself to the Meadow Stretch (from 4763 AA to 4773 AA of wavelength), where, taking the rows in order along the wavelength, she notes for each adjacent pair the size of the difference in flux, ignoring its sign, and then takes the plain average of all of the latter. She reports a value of 0.96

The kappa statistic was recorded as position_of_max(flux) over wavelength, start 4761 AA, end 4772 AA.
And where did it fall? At 4766.82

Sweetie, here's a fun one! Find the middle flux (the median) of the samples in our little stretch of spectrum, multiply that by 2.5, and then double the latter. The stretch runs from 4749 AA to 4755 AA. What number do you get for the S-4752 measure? 63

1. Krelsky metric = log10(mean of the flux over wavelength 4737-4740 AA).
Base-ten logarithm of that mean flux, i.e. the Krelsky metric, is 1.097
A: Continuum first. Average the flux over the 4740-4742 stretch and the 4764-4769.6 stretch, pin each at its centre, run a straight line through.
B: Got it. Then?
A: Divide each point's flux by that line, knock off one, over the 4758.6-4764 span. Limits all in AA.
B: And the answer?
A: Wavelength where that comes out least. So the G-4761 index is 4759.14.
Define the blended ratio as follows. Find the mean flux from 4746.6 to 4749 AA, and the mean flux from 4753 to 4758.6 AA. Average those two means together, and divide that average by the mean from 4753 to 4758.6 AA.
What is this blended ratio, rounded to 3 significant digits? 1.01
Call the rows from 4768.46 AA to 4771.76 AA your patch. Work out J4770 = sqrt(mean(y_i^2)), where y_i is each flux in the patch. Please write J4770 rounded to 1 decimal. 12.0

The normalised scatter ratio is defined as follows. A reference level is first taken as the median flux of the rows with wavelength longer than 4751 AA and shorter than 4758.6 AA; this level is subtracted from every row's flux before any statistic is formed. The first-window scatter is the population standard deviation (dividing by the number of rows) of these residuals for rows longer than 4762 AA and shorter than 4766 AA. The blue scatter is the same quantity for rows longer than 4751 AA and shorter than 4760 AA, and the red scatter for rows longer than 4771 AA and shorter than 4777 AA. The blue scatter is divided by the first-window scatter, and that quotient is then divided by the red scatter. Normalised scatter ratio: 1.2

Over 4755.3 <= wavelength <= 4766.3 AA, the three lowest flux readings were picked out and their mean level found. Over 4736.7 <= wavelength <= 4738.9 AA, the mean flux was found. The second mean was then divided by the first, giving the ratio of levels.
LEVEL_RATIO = 1.09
